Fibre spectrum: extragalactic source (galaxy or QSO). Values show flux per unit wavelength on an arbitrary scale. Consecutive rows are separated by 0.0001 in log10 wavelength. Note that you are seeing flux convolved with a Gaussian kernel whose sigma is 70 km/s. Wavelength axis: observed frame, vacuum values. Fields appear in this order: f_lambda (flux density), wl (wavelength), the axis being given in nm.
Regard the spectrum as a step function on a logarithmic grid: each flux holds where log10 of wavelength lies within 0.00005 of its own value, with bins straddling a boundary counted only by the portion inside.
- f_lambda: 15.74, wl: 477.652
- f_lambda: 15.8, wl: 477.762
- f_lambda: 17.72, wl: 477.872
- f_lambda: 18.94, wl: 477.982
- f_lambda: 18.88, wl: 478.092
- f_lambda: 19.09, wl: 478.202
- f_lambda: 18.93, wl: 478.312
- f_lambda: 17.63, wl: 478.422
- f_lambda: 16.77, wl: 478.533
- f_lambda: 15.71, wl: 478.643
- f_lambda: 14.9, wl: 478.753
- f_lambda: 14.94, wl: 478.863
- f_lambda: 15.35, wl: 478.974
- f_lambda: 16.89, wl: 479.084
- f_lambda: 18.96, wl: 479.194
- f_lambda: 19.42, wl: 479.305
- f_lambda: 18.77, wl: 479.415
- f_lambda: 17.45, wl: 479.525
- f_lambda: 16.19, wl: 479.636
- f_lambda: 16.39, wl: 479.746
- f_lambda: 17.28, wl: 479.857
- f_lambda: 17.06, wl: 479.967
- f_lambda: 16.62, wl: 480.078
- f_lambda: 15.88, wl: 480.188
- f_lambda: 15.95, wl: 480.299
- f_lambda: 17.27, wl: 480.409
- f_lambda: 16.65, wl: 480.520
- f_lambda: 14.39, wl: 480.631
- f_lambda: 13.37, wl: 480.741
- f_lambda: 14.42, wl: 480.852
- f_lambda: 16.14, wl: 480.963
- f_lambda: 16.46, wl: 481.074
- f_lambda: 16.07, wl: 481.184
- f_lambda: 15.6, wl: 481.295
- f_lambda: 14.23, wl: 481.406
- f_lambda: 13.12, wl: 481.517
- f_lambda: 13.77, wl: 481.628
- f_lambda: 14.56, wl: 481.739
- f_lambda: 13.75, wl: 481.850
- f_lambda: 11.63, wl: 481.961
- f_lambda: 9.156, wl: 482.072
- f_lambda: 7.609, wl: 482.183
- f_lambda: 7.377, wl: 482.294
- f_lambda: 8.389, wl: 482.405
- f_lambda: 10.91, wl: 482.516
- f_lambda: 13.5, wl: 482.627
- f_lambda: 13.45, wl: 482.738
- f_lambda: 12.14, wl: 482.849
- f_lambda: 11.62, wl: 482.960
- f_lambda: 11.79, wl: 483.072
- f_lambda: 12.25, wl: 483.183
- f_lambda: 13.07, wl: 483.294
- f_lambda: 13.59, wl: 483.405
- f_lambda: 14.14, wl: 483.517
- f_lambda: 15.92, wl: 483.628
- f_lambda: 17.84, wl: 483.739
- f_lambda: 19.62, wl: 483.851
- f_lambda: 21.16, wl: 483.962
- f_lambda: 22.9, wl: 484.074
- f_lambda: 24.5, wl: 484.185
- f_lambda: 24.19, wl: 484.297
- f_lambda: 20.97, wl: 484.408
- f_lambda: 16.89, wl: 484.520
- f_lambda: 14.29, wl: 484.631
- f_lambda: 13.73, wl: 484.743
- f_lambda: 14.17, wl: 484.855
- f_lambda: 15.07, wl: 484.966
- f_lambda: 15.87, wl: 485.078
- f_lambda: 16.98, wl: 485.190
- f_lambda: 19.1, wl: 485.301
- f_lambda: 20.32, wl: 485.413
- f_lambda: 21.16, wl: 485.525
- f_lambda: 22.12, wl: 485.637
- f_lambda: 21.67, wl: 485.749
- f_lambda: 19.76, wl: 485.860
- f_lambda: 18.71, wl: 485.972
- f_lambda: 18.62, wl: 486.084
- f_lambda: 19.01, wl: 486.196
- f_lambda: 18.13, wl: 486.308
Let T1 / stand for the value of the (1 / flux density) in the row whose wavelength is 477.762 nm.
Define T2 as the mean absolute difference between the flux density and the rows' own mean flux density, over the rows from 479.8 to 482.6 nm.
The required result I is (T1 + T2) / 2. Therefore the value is 1.2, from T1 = 0.063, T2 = 2.4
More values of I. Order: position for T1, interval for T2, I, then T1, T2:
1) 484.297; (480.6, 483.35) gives 1.0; 0.041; 2.0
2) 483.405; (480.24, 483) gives 1.1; 0.074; 2.2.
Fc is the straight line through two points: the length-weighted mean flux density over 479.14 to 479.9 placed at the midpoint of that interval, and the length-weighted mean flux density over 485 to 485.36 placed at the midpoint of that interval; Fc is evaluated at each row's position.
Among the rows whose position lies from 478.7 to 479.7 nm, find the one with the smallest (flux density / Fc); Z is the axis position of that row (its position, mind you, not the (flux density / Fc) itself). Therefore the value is 478.753 nm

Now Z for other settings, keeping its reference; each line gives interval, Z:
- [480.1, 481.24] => 480.741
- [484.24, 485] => 484.743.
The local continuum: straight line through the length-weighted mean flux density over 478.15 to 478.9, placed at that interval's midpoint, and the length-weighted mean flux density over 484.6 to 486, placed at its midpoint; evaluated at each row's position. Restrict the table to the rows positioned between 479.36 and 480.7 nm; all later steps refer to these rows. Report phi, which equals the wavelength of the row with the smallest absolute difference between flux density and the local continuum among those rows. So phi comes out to 479.967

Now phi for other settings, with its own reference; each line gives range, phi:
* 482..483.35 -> 482.627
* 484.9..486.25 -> 486.084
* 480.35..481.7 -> 480.409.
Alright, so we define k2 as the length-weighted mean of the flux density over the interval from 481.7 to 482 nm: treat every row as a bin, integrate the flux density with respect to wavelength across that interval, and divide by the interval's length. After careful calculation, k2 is 13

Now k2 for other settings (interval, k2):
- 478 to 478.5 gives 19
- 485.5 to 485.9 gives 21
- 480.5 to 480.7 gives 15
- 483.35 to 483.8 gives 15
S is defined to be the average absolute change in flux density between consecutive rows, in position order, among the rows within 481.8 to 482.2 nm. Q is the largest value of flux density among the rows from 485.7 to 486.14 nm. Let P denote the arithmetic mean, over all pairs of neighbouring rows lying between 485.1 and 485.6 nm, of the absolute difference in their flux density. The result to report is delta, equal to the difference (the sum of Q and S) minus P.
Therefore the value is 22.3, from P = 1.4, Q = 21.67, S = 2.0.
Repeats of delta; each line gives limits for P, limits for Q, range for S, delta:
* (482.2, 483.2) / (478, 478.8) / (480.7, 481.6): 18.9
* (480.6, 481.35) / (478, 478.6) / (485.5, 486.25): 19.1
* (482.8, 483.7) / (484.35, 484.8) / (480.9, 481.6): 21.0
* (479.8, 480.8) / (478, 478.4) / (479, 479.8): 19.2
